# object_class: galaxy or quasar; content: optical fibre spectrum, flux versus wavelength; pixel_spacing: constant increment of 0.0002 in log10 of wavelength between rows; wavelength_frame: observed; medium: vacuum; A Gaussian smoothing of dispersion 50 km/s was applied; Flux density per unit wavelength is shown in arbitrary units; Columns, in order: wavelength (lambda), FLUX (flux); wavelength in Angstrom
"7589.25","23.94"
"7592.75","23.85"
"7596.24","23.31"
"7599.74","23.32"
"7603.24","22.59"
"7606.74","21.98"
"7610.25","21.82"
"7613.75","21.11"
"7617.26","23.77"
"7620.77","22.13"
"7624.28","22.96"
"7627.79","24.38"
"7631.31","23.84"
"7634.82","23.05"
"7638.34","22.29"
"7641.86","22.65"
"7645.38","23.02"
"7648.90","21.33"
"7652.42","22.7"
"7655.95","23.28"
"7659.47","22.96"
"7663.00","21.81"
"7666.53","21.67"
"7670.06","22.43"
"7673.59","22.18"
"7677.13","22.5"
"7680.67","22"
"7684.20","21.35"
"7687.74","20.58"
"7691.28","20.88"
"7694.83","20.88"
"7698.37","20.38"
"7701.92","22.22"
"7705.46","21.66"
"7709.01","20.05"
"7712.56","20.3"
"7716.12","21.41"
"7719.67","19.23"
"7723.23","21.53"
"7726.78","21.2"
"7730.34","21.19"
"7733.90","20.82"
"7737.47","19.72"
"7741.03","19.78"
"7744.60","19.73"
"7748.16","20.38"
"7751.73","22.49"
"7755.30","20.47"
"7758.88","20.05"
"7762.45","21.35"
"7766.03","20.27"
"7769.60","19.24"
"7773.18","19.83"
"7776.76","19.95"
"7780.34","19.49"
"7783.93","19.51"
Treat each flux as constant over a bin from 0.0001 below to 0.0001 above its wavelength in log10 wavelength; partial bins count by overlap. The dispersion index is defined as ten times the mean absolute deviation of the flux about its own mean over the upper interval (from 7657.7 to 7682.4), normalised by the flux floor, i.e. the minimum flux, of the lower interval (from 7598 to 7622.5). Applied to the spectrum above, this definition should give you 0.17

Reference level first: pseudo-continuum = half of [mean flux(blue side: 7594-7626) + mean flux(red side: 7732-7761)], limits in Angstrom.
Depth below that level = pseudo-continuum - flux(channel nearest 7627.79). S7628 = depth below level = -2.9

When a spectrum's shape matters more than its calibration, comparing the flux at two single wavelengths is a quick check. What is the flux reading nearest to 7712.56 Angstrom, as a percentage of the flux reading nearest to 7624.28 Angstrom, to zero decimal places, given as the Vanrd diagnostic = 88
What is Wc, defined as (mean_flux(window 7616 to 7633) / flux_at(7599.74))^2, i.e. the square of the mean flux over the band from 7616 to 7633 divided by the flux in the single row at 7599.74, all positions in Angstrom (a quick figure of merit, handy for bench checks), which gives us 1.01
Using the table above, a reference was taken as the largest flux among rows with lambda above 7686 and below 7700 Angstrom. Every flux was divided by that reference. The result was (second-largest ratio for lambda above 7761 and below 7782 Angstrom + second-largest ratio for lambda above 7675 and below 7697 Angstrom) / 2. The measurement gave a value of 1.01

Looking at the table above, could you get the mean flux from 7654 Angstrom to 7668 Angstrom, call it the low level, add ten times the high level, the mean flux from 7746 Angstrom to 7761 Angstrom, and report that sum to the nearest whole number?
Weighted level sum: 231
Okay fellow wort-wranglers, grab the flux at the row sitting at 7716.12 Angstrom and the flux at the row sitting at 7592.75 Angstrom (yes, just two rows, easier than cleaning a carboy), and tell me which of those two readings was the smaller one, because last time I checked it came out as 21.4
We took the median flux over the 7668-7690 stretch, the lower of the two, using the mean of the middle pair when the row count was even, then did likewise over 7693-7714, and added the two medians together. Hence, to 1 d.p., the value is 42.7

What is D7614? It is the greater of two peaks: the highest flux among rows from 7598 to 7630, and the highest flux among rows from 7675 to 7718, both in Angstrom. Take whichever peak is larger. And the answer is 24.4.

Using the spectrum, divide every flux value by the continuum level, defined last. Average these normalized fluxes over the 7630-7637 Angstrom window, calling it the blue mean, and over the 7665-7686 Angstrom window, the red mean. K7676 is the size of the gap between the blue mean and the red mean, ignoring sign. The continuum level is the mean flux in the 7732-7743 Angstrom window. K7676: 0.07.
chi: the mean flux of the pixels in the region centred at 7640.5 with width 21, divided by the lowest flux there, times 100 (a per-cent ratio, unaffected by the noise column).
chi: 106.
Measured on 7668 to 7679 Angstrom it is 101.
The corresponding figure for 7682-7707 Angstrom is 104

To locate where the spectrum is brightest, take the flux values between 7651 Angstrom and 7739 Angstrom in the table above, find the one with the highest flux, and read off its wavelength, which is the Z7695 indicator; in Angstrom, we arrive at 7655.95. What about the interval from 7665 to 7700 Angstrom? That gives 7677.13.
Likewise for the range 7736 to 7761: 7751.73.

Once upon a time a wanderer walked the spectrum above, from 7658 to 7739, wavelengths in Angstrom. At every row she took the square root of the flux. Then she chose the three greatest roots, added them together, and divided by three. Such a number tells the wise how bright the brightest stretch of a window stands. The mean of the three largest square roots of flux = 4.76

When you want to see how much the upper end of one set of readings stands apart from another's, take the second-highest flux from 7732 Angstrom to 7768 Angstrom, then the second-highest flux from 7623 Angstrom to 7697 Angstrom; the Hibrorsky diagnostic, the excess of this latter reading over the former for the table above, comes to 2.5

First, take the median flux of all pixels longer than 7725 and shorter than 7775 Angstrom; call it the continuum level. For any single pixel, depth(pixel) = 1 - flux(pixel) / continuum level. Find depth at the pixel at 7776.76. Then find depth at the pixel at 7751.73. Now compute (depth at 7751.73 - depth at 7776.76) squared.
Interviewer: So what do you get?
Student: 0.016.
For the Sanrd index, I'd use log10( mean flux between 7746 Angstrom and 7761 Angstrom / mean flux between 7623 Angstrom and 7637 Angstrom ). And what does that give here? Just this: -0.053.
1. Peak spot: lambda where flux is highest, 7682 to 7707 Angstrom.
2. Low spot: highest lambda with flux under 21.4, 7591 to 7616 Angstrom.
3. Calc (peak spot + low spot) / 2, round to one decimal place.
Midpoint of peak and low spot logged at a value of 7657.8 Angstrom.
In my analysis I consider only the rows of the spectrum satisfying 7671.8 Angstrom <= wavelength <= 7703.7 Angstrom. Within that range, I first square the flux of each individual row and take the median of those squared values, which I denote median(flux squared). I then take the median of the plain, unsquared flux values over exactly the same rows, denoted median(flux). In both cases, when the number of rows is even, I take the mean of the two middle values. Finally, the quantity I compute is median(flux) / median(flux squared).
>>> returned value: 0.0468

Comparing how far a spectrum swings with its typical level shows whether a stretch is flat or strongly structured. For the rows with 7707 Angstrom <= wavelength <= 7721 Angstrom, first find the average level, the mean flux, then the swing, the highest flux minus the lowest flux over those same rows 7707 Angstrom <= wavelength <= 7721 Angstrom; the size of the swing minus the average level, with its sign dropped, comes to 18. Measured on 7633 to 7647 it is 22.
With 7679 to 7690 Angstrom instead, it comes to 20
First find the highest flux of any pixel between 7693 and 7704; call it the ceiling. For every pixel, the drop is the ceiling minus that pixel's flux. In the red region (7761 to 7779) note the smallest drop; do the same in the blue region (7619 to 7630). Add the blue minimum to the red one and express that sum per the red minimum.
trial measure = -1.5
